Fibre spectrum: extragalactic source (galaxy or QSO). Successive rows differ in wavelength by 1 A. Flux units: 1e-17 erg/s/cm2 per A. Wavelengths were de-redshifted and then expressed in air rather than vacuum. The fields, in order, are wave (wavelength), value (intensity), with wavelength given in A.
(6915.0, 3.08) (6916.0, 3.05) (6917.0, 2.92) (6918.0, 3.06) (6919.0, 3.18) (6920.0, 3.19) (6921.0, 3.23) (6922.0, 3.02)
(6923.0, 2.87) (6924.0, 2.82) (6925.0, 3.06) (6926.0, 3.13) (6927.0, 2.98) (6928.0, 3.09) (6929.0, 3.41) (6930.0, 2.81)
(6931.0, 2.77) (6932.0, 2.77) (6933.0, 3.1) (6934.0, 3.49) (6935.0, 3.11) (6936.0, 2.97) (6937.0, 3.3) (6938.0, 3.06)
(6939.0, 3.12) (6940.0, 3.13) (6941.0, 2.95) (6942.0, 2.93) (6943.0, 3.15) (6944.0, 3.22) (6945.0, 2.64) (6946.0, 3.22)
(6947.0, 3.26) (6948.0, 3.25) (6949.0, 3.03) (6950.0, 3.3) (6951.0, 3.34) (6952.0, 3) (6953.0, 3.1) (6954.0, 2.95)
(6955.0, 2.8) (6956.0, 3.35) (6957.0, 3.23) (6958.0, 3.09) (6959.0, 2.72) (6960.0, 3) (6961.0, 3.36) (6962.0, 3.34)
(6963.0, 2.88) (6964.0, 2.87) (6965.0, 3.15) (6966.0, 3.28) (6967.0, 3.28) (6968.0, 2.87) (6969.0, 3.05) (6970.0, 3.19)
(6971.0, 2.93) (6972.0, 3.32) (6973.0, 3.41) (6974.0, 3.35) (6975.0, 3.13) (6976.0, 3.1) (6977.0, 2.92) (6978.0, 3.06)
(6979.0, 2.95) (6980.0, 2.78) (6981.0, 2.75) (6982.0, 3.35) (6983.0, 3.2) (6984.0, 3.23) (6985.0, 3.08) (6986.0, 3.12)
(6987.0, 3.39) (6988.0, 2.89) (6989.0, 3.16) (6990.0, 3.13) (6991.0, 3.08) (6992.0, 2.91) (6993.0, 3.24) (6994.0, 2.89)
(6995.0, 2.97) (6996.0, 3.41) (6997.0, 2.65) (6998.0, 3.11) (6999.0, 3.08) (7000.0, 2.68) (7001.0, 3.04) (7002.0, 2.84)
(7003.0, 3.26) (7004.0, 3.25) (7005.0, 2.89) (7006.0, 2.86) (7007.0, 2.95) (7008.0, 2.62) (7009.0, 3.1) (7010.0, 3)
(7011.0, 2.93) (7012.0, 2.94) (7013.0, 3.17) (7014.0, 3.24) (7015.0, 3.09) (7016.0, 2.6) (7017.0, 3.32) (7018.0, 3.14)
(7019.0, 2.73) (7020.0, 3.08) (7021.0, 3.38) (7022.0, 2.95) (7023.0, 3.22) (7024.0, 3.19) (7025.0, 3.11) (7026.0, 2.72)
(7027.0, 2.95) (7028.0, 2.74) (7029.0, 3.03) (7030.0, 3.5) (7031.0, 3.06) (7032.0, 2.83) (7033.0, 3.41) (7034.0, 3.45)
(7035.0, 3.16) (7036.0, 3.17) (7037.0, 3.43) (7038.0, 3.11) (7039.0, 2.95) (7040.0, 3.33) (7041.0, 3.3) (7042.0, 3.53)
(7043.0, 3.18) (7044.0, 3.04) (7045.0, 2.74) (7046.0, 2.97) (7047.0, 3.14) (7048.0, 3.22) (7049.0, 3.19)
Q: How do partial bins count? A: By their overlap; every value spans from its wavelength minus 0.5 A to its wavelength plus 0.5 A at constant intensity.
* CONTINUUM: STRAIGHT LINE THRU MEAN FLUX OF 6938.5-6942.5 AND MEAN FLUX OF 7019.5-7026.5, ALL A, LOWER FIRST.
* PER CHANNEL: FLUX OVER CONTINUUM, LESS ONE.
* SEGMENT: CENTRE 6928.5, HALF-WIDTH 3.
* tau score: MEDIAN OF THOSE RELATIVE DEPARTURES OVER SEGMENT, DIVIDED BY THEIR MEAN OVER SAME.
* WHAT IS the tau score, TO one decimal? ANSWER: 1.5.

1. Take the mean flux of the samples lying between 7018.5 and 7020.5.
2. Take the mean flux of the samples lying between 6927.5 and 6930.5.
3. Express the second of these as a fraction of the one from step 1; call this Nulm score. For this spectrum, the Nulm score 1.07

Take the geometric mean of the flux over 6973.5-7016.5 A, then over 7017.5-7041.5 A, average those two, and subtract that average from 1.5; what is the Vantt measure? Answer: -1.57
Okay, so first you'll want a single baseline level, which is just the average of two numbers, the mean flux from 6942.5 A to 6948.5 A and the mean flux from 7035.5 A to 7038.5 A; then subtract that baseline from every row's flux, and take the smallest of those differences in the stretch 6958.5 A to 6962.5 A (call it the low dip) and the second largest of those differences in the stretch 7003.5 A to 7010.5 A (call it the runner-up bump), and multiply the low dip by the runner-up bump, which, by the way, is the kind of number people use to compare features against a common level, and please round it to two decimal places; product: 0.04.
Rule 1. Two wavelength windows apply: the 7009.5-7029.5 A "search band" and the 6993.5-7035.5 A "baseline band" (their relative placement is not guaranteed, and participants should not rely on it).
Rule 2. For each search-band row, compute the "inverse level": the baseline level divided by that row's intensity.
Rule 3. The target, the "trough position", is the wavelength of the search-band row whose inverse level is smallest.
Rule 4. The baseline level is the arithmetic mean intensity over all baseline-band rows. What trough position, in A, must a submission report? 7021.0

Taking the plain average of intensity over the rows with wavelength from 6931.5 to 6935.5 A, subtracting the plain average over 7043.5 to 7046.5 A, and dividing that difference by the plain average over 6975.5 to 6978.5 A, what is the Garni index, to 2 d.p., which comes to 0.07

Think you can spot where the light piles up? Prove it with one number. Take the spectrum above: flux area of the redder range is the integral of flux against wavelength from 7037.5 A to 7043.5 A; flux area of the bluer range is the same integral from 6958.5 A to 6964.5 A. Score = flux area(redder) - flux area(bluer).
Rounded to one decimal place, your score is 1.2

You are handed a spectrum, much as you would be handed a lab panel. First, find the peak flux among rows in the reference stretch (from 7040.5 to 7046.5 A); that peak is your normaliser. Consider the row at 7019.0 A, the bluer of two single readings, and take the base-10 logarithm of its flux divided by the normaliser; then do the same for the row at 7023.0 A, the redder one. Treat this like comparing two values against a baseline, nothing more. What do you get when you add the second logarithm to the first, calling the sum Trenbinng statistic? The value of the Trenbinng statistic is -0.152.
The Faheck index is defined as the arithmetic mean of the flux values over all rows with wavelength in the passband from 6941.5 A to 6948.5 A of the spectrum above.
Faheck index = 3.10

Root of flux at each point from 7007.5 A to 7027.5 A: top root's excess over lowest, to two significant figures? 0.23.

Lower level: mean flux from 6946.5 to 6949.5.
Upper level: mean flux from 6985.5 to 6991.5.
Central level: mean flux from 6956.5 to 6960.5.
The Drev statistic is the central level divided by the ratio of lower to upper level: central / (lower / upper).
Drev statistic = 2.96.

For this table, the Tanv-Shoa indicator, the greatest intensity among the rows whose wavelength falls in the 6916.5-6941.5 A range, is 3.49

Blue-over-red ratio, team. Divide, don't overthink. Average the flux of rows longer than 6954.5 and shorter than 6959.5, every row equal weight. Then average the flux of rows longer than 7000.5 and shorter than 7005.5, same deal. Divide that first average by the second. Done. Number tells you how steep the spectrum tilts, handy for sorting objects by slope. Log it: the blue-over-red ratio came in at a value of 0.99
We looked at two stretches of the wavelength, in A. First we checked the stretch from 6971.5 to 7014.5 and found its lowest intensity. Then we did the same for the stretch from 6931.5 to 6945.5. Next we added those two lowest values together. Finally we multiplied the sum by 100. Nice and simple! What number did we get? 526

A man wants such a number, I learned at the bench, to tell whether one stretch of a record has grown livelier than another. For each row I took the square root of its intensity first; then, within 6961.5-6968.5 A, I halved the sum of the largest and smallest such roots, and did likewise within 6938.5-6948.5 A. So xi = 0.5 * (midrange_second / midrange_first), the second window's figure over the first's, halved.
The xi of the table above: 0.487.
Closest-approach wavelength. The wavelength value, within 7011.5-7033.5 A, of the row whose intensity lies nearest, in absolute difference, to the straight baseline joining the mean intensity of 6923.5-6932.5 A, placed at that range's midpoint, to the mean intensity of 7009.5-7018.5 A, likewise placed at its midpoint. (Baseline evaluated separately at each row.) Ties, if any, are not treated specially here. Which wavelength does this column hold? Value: 7031.0 A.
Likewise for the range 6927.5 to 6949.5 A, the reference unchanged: 6936.0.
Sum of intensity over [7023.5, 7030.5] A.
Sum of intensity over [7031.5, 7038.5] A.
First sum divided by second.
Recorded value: 0.94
